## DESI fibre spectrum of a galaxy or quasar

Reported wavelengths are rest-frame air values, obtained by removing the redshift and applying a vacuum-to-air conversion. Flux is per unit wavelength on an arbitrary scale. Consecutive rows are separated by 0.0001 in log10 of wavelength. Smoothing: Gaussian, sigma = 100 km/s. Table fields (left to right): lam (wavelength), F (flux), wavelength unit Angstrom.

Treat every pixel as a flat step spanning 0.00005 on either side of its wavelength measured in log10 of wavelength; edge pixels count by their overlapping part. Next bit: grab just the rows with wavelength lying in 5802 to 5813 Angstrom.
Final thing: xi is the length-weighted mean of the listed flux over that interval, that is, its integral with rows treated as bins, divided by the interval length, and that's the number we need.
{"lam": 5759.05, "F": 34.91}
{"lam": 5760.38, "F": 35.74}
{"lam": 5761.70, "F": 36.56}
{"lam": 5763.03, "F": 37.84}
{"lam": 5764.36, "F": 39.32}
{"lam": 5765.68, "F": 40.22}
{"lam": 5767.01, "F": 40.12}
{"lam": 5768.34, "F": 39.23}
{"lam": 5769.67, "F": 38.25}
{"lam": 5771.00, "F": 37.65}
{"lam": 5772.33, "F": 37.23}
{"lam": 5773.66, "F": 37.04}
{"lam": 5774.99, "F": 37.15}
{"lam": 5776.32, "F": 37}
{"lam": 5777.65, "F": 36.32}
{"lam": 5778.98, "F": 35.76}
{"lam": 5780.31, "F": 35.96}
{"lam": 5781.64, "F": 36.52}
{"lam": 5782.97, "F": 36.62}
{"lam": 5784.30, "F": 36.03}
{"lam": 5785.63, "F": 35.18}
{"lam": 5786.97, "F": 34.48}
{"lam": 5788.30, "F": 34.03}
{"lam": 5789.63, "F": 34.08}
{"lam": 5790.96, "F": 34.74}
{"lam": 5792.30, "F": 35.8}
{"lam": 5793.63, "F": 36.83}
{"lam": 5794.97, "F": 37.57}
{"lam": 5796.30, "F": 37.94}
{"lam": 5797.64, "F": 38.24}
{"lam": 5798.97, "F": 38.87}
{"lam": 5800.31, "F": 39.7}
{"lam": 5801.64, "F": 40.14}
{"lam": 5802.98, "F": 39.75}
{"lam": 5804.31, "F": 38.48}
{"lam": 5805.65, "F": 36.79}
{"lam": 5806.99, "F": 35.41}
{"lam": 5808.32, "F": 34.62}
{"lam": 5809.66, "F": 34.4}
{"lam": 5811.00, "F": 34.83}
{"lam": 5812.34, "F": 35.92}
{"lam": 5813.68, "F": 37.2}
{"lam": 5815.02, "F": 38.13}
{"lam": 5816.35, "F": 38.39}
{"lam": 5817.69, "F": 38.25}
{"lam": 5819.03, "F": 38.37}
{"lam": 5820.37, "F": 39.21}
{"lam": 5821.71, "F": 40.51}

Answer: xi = 36.4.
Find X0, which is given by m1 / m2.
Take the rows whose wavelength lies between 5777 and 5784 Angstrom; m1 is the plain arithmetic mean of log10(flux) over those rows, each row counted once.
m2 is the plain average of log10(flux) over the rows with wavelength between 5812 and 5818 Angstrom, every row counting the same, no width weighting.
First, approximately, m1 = 1.56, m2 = 1.57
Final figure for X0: 0.99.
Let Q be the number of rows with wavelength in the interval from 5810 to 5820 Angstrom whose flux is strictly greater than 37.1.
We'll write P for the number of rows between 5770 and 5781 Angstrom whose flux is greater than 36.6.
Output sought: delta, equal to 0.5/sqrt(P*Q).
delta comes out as 0.10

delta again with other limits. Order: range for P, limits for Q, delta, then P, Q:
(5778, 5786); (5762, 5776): 0.17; 1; 9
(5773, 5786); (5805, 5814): 0.25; 4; 1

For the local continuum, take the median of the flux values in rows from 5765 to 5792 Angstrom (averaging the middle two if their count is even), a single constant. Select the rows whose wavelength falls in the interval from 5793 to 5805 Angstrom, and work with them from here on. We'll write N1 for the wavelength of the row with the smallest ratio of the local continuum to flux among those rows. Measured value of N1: 5801.64 Angstrom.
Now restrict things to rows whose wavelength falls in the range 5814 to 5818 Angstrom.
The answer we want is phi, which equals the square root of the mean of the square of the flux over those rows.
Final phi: 38.3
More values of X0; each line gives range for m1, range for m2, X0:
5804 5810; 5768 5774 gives 0.99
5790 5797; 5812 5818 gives 0.99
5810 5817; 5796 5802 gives 0.98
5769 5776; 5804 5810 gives 1.01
